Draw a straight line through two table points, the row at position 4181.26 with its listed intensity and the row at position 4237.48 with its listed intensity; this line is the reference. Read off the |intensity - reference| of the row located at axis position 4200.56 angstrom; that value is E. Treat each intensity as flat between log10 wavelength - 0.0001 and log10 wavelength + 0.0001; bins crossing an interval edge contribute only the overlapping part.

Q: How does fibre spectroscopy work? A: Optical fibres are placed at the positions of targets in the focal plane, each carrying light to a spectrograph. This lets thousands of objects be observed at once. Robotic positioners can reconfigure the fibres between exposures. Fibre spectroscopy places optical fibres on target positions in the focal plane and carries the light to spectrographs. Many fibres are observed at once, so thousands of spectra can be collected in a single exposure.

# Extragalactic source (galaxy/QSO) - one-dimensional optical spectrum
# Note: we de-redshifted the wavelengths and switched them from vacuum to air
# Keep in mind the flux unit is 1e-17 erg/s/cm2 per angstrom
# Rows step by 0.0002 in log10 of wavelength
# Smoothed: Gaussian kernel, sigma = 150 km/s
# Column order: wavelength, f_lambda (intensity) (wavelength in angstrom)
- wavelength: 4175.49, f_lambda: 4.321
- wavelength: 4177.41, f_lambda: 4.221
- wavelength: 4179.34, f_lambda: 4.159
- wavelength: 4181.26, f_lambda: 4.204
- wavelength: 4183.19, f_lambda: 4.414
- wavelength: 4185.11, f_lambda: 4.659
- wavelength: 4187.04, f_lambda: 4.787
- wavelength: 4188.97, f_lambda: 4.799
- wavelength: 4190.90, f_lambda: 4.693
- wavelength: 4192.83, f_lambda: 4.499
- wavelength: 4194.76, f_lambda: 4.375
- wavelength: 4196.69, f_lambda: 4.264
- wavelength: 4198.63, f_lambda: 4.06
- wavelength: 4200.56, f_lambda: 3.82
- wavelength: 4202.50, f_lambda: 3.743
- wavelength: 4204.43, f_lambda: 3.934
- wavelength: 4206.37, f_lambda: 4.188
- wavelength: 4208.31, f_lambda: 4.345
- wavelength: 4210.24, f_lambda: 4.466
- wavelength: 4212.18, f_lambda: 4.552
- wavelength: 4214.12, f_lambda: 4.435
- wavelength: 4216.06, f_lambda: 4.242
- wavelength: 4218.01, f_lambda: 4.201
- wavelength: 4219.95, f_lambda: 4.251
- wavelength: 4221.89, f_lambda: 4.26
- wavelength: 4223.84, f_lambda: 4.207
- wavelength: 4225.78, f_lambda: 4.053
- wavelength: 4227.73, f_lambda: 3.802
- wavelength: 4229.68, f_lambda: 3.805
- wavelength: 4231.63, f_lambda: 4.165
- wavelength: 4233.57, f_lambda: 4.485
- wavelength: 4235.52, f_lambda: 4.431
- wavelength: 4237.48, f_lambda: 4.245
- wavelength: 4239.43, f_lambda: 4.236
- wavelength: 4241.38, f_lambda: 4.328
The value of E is 0.4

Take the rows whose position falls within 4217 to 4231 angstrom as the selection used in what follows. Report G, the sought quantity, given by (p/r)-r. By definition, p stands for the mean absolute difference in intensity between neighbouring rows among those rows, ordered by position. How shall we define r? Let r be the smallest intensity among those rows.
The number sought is -3.78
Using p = 0.09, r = 3.802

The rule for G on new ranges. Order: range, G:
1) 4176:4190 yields -4.13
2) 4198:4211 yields -3.70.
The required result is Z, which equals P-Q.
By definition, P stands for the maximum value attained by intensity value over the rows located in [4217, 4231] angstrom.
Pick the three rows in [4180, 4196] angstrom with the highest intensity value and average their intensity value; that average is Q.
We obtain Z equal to -0.5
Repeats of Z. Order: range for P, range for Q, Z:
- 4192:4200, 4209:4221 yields 0.0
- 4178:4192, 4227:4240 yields 0.4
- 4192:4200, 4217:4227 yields 0.3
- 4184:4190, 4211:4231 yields 0.4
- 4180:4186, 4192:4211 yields 0.2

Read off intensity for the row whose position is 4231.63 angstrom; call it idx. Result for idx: 4.165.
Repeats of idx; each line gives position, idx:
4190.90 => 4.693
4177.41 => 4.221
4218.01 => 4.201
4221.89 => 4.26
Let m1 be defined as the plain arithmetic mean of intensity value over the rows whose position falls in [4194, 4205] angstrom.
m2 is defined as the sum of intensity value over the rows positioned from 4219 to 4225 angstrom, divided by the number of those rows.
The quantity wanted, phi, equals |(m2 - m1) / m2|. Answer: 0.05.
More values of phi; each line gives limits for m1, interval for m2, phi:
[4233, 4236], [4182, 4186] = 0.02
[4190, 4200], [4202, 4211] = 0.06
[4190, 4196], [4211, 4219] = 0.04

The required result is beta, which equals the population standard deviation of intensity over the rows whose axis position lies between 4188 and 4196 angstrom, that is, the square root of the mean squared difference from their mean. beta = 0.16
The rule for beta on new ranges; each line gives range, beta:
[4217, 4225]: 0.03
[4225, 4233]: 0.16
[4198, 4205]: 0.12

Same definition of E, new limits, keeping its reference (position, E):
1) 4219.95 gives 0.0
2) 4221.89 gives 0.0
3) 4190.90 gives 0.5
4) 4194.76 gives 0.2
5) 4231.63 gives 0.1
